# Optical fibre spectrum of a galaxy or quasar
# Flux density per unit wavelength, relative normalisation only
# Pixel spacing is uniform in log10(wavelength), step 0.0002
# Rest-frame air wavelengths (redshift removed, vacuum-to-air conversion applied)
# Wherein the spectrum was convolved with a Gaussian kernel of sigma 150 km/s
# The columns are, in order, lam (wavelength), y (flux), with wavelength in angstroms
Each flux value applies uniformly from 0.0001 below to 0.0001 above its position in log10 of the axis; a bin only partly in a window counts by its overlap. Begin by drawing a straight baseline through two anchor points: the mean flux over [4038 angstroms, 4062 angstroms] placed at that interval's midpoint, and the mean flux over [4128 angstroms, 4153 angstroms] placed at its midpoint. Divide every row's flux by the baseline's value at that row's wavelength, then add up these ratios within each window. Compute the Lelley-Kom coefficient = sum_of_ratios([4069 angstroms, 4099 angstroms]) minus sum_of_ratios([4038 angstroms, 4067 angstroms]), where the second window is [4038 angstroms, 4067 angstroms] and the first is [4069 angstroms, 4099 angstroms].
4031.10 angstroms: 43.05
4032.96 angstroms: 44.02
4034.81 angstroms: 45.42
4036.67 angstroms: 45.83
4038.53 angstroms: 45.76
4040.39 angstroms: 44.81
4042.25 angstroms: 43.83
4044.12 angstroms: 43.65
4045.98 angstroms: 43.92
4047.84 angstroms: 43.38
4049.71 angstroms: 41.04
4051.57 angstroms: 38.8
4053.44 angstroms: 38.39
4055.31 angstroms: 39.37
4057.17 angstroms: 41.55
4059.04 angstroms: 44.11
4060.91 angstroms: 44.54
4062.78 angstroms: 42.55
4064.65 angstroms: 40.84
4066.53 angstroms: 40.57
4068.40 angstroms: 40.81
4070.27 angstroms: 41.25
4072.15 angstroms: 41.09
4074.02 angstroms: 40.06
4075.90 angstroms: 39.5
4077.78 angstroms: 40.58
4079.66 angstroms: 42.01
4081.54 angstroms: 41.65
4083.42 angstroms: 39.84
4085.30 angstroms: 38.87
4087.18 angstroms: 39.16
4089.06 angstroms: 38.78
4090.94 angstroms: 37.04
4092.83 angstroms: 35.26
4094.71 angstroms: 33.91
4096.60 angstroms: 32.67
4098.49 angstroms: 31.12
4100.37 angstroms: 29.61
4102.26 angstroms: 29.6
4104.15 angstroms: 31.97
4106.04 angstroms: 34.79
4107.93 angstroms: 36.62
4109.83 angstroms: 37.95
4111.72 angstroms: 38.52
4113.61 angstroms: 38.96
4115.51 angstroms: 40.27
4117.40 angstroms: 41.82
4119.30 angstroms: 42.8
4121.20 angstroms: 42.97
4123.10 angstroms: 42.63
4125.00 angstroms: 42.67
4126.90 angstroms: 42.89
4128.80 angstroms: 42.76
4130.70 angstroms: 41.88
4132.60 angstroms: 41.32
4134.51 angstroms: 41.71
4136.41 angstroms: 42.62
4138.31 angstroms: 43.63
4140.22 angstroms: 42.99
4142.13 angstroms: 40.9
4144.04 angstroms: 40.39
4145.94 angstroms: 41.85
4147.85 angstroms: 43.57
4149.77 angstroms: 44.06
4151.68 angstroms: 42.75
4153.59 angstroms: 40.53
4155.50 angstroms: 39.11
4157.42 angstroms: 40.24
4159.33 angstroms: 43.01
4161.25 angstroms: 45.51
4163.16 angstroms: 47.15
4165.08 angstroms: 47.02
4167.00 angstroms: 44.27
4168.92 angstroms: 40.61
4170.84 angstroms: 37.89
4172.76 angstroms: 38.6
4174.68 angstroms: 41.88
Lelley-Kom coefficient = -1.5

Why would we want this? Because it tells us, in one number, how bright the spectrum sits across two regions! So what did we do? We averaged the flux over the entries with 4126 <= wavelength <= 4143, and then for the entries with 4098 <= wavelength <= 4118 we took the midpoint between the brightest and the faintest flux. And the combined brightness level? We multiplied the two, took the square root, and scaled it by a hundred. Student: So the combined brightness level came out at 3887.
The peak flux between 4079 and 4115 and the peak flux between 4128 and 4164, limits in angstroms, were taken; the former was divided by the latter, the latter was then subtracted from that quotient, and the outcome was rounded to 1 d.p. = -46.3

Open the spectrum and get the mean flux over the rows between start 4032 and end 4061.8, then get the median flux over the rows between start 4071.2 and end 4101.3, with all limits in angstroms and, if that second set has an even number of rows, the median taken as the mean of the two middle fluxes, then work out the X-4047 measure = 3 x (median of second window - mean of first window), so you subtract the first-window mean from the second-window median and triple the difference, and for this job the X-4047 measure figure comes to -12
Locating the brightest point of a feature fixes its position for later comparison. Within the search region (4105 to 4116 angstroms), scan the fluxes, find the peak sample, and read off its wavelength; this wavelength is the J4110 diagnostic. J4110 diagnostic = 4115.51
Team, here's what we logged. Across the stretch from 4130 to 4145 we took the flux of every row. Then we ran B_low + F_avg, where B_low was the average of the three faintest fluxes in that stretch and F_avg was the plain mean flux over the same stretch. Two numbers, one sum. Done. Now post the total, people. 82.8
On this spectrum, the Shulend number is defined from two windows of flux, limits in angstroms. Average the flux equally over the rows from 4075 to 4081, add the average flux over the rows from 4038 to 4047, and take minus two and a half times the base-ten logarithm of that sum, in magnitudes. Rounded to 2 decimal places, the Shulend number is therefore -4.82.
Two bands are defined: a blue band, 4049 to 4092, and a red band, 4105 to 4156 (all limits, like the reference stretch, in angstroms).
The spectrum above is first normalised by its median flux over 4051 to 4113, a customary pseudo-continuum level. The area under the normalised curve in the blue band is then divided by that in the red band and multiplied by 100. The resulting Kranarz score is 83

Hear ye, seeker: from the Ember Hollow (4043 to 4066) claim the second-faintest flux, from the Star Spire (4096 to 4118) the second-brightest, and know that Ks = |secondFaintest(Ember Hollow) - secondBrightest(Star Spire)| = 1.5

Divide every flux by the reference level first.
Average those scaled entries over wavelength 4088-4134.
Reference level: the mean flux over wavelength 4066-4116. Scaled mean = 1.01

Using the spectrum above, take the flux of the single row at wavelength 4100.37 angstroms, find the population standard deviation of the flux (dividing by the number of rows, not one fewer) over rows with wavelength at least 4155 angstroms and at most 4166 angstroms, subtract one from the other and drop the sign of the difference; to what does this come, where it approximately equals 26.5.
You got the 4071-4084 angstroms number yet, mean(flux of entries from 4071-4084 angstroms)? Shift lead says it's 40.7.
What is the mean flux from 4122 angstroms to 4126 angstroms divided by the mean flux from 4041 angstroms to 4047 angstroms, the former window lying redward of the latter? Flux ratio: 0.97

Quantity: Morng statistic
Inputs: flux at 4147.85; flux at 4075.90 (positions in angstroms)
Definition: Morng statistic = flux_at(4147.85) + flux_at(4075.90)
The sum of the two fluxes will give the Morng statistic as 83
